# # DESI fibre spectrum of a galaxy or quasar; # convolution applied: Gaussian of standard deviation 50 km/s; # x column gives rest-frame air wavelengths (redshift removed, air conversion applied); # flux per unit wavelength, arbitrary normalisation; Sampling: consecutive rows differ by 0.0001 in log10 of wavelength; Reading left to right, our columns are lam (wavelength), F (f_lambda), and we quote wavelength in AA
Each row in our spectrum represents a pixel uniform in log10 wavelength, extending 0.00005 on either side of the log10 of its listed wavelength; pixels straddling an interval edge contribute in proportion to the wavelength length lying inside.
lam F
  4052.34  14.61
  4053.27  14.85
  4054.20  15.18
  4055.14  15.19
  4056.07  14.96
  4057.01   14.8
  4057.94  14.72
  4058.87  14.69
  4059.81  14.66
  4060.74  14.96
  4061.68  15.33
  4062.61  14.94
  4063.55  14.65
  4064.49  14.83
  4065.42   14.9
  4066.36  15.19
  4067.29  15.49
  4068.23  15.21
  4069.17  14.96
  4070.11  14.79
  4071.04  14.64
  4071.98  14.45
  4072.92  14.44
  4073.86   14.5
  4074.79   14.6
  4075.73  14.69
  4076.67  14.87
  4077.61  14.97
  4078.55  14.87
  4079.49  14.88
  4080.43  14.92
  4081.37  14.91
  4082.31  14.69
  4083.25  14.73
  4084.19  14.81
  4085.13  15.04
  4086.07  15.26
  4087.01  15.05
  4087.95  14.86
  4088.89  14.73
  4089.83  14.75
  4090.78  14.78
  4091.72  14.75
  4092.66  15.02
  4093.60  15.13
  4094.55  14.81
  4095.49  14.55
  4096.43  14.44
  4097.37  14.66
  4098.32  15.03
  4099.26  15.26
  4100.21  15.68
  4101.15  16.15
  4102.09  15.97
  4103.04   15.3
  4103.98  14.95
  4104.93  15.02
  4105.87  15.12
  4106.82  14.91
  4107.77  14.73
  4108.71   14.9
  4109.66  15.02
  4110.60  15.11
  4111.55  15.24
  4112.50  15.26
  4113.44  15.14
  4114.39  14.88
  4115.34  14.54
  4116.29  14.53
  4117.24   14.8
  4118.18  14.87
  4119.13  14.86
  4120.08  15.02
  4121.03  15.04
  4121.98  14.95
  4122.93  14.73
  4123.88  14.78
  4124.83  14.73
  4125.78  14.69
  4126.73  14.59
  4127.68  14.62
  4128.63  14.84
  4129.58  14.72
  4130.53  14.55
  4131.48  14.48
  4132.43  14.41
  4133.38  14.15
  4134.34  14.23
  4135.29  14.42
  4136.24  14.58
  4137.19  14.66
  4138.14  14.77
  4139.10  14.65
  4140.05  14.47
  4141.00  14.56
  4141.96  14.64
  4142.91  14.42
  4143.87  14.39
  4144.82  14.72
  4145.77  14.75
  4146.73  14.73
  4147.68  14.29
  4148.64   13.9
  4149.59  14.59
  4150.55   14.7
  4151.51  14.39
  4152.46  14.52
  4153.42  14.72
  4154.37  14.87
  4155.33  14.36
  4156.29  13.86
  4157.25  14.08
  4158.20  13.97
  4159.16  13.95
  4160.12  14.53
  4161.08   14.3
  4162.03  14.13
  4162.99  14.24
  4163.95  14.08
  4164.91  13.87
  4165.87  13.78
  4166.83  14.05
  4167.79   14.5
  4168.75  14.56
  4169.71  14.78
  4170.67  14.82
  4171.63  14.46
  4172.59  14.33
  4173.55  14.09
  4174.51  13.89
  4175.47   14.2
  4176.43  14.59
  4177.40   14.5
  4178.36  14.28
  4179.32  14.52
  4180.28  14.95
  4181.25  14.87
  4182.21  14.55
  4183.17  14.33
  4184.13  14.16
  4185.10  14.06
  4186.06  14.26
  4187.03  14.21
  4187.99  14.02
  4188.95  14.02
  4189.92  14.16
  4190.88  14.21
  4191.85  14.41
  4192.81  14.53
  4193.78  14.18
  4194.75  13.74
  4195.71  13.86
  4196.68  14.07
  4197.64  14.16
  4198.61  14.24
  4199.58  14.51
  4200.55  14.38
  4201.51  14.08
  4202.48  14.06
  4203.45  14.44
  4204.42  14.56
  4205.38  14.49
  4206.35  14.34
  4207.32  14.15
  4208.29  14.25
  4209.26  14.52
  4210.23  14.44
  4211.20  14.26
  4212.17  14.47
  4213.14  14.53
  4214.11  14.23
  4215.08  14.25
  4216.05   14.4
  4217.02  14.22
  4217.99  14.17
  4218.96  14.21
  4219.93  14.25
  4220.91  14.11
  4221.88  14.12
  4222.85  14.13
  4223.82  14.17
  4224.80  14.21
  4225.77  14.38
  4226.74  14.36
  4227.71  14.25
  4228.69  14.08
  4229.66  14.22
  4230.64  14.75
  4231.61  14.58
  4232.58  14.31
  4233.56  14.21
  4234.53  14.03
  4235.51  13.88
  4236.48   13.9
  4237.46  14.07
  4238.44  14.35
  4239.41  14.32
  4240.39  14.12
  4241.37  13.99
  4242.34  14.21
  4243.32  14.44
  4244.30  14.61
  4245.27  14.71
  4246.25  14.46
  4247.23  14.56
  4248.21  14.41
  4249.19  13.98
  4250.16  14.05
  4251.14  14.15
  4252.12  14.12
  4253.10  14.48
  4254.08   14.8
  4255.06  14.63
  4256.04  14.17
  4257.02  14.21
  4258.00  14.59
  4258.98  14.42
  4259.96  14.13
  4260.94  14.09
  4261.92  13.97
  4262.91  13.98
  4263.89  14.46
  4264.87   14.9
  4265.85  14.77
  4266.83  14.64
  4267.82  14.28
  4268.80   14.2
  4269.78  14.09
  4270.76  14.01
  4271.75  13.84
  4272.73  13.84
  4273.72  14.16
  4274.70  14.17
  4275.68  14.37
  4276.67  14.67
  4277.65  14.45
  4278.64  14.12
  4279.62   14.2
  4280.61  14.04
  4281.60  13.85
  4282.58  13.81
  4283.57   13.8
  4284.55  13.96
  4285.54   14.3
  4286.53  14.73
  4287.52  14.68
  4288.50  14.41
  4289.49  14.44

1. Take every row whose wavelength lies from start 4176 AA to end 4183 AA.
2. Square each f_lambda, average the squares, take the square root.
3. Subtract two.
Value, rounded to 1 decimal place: 12.6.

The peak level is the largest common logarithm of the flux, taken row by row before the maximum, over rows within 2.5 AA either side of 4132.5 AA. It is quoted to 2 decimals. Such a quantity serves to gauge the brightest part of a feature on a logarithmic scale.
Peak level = 1.16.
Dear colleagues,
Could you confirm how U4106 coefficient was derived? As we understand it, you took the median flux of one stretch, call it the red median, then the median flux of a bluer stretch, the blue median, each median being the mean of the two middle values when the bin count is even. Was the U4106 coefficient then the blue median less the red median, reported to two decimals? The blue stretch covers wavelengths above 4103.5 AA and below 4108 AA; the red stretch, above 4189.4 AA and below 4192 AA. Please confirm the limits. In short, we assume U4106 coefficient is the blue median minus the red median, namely 0.74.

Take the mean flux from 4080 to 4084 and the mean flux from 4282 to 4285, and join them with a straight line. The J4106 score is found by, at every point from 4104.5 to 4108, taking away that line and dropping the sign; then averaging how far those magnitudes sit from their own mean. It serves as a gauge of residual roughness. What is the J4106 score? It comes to 0.121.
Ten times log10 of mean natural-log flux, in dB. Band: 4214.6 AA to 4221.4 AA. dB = 4.24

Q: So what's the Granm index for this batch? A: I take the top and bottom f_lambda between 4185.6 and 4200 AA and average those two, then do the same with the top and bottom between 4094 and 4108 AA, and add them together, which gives 29.4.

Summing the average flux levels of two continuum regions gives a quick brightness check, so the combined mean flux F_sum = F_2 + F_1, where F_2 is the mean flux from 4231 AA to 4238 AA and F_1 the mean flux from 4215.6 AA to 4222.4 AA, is 28.4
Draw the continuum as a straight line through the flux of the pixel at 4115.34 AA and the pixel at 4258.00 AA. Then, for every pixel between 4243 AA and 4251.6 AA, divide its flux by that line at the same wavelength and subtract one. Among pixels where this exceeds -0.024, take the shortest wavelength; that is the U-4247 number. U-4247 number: 4243.32 AA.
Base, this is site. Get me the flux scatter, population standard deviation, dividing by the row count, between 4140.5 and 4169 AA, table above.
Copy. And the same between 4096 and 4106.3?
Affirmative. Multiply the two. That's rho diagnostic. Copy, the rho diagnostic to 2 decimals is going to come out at 0.15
